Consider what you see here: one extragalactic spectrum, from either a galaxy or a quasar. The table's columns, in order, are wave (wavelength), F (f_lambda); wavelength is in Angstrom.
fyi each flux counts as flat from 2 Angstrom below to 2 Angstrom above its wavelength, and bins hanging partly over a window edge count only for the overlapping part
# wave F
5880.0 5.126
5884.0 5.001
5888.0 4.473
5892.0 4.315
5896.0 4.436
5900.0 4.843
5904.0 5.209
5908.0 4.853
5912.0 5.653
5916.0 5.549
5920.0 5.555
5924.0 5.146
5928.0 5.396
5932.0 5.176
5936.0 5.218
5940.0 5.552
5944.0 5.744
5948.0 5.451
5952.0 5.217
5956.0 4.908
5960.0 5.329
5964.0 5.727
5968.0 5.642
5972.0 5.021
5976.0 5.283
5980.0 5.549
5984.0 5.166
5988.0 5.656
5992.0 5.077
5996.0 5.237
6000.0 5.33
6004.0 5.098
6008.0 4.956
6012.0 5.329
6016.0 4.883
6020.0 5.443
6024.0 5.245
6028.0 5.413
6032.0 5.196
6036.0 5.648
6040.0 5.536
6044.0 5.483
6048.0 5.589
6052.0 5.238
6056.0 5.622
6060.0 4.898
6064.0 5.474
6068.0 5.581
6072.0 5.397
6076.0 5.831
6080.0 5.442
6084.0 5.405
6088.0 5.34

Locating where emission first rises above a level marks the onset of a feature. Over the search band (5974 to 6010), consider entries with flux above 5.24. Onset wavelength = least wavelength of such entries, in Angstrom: 5976.0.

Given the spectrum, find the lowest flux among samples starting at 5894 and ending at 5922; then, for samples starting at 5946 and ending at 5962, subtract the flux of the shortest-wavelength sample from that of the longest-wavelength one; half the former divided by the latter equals -18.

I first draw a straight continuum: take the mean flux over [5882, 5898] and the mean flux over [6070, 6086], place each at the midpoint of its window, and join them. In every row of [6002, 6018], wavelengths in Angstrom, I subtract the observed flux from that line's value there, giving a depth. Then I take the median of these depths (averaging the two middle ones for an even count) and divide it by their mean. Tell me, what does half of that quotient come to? 0.59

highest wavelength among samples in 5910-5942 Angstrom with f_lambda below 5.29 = 5936.0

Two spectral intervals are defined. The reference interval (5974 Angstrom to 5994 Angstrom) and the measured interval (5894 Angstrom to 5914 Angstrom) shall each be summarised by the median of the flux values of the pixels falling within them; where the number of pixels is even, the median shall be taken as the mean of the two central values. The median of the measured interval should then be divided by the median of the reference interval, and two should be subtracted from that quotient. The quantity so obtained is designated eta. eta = -1.08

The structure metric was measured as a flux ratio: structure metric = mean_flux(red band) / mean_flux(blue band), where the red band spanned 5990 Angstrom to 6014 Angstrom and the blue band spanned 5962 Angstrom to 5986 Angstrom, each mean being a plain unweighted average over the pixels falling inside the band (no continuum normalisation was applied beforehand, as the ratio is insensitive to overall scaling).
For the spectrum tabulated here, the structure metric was 0.96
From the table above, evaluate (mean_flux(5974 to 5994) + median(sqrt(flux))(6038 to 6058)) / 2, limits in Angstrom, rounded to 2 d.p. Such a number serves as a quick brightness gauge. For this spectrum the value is 3.85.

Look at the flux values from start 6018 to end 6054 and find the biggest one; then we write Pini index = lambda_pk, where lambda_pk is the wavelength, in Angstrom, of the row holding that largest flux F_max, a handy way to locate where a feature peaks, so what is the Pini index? 6036.0 Angstrom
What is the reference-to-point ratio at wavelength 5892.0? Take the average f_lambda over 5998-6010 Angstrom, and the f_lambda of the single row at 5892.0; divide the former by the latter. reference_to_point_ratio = 1.19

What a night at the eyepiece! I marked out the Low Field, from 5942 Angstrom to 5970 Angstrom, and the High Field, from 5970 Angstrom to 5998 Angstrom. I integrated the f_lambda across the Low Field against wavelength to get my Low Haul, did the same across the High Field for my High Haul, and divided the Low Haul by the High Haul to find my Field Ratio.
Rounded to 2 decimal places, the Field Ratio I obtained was 1.03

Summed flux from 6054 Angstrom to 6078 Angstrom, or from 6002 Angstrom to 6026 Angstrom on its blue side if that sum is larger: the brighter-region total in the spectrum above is 32.8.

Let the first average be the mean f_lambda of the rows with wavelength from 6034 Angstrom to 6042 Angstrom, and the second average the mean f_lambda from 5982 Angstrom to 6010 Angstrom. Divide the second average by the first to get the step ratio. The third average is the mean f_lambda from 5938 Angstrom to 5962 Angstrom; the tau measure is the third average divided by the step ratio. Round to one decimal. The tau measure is 5.8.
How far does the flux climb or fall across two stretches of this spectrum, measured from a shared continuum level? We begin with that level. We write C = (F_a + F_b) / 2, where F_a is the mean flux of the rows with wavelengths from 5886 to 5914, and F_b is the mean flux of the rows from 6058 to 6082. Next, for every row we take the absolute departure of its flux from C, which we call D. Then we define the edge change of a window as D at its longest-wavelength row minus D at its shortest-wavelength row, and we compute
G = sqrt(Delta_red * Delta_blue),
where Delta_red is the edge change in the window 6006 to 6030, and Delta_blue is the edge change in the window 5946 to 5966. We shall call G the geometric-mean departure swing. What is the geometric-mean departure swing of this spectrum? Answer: 0.17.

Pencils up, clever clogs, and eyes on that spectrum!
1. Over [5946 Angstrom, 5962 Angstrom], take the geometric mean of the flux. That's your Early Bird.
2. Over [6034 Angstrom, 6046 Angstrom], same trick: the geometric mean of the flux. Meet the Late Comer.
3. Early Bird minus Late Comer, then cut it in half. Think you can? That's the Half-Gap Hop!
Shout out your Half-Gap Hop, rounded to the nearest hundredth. -0.17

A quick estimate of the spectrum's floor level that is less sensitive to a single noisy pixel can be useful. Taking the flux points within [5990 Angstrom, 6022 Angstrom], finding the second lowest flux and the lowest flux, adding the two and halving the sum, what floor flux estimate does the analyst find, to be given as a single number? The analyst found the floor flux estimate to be 4.92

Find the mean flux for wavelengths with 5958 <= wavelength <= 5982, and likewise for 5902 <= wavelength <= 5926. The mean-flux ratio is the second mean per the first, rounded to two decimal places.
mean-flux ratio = 0.98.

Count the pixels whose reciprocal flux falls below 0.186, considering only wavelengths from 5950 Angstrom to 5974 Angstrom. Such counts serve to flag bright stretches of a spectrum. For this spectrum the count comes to 2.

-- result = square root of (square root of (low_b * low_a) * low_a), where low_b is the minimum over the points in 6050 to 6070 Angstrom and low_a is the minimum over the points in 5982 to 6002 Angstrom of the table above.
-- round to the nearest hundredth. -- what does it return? 5.03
